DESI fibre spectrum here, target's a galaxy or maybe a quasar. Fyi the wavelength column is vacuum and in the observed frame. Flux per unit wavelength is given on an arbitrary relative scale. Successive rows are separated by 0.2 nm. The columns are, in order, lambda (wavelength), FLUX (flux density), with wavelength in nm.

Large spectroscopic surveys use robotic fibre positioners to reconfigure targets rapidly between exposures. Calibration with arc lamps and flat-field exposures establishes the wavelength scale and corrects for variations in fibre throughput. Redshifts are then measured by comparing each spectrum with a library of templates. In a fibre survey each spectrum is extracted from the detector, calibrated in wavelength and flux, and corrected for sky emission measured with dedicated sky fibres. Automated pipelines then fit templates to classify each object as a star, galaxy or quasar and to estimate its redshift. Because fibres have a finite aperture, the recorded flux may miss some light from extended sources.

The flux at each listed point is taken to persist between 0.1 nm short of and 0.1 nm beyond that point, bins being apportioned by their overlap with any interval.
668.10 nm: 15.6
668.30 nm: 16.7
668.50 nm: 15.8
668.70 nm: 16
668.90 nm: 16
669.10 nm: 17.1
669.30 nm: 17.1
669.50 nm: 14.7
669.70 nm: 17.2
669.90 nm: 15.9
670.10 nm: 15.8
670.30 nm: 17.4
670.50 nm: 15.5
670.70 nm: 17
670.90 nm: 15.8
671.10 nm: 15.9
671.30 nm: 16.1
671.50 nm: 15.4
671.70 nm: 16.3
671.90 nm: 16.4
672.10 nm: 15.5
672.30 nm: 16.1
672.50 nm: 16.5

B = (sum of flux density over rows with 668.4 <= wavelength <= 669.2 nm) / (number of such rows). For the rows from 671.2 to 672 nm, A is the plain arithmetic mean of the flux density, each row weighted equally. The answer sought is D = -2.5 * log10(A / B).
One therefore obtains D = 0.012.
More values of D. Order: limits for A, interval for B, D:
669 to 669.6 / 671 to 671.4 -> -0.020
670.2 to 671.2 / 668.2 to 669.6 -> -0.008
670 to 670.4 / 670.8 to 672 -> -0.041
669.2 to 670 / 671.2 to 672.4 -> -0.017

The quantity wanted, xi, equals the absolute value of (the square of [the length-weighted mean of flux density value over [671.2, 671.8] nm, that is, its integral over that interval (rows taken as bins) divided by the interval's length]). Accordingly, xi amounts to 254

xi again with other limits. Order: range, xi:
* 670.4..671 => 259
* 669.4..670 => 254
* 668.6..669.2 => 268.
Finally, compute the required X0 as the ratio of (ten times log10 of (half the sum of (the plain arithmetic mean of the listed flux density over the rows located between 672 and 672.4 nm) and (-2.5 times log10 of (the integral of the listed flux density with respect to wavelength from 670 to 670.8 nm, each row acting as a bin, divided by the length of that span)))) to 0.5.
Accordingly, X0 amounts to 16.10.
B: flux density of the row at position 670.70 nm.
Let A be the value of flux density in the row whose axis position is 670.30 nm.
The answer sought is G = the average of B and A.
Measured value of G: 17.2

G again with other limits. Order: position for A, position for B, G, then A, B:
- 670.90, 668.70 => 15.9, 15.8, 16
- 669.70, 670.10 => 16.5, 17.2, 15.8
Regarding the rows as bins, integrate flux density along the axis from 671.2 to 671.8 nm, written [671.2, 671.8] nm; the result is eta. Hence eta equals 9.56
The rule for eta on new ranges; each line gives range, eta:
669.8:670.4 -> 9.82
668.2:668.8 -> 9.70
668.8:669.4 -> 10.04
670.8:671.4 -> 9.56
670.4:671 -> 9.66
